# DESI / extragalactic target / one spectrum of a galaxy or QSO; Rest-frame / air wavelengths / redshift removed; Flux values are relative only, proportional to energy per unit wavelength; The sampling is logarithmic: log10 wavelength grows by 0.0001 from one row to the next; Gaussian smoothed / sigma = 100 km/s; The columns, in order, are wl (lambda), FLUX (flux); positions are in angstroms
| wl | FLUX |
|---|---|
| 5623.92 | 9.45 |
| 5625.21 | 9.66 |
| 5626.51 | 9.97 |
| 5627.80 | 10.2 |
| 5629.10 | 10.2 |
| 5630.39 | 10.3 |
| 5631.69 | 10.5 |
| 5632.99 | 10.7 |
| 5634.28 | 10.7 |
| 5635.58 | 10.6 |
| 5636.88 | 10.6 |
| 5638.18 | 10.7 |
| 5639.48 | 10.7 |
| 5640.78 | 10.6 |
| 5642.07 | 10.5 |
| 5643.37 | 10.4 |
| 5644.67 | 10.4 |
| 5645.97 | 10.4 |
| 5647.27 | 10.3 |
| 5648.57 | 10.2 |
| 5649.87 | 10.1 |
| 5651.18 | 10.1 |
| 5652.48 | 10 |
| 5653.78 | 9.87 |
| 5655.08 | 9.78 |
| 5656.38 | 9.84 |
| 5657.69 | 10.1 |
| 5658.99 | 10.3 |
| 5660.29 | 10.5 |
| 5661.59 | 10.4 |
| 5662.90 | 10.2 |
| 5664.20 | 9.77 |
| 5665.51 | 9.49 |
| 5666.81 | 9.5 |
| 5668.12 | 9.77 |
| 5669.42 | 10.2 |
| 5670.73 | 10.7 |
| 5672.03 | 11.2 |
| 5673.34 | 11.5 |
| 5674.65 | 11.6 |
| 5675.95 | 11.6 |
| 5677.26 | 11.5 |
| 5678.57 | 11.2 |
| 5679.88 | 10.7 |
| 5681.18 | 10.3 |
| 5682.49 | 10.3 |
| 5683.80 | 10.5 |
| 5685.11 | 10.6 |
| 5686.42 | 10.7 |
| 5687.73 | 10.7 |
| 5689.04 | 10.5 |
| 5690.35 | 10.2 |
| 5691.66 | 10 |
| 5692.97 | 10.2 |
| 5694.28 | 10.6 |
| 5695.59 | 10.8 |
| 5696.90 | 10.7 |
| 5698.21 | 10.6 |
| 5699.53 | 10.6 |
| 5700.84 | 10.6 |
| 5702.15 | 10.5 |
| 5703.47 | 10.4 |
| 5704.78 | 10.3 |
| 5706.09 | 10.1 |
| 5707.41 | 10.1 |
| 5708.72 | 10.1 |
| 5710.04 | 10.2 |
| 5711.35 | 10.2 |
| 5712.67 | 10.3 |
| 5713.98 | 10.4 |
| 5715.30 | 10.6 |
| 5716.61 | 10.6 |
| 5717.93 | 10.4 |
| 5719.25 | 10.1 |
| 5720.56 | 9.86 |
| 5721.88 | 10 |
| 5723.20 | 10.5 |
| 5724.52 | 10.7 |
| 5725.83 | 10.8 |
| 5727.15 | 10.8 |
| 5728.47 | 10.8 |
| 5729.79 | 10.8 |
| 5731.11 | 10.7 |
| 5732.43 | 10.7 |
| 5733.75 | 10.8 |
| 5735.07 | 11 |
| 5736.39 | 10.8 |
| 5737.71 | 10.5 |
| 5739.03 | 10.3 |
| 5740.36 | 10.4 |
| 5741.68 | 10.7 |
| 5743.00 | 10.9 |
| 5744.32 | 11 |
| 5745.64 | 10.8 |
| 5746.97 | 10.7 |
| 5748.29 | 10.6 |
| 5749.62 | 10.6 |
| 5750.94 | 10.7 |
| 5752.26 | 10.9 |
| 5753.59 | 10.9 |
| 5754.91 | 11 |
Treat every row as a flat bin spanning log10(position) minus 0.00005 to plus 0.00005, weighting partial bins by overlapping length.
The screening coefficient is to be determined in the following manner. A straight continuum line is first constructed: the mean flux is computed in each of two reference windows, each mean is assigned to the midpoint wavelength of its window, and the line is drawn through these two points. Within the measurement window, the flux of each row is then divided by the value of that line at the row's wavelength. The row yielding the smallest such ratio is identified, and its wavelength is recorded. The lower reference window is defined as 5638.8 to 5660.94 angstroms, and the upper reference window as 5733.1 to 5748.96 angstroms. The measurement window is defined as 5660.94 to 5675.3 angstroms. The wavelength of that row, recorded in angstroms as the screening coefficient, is 5665.51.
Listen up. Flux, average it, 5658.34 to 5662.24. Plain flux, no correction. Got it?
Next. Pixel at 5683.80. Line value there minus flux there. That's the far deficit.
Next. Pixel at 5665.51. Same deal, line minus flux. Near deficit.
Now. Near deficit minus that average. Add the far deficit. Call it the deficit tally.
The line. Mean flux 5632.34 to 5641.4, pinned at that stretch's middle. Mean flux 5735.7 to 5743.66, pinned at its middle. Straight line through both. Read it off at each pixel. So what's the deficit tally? -9.1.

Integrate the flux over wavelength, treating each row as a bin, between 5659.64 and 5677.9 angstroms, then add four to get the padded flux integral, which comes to 197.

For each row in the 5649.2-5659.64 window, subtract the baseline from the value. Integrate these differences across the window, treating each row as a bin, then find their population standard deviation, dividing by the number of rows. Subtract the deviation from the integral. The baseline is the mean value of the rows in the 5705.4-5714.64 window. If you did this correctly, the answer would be -2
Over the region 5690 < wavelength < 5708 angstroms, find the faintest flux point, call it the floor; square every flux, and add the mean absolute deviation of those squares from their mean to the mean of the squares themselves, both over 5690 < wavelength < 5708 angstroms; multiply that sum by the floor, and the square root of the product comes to 33.6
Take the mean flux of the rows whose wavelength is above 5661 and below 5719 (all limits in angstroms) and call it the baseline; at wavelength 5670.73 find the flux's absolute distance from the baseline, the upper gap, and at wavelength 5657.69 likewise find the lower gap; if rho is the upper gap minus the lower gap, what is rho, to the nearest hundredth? -0.17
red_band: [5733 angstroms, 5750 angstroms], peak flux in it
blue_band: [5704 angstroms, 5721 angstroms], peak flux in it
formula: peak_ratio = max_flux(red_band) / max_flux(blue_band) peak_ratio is 1.04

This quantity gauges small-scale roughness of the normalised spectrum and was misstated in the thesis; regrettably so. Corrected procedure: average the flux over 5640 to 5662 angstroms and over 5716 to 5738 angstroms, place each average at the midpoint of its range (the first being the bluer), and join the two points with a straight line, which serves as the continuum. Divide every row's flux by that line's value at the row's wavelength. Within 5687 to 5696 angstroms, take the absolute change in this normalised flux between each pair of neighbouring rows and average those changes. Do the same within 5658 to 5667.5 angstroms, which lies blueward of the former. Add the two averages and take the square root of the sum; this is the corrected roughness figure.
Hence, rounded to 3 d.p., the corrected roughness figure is 0.210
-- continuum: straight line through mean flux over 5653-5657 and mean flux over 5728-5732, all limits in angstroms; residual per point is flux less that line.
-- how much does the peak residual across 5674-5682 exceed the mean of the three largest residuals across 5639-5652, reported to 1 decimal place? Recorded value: 0.6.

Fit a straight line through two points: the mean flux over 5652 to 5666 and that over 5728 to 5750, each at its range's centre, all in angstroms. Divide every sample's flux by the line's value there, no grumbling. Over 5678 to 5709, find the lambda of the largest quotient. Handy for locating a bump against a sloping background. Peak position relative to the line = 5678.57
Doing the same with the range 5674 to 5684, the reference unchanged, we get 5674.65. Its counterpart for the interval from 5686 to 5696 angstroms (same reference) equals 5695.59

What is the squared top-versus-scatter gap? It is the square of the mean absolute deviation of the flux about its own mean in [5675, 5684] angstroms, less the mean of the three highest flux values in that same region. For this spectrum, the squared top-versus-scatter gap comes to 120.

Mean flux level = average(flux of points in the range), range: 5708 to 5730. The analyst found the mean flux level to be 10.4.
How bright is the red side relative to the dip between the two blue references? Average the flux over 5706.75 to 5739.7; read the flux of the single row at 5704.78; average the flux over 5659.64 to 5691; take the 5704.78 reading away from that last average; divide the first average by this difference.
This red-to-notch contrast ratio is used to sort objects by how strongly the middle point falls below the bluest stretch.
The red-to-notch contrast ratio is 39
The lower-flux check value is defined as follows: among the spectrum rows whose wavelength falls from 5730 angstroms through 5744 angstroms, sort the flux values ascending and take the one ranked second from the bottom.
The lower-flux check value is 10.4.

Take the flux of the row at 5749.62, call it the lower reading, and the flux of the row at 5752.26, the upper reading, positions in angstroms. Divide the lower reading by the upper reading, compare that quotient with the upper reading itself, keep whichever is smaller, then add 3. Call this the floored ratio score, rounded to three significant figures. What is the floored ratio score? 3.97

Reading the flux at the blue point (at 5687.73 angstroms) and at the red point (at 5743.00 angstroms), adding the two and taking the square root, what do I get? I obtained 4.65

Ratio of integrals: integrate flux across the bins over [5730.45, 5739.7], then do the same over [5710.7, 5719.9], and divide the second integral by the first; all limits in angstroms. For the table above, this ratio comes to 0.97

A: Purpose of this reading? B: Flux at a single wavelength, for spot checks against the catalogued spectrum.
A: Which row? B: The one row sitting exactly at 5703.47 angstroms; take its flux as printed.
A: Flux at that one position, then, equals 10.4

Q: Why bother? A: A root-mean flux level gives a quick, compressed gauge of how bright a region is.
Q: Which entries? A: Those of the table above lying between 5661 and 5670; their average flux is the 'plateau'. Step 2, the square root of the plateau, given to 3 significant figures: 3.15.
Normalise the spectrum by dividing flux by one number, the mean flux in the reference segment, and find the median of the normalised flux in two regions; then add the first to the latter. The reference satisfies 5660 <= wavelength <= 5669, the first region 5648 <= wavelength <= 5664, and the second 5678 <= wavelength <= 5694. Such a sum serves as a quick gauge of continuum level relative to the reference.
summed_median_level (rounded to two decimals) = 2.07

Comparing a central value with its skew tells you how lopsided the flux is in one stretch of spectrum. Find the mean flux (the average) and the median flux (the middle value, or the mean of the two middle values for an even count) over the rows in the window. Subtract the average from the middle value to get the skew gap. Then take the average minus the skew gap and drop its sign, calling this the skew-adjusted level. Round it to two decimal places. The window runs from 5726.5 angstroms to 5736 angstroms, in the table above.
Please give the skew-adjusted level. 10.80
